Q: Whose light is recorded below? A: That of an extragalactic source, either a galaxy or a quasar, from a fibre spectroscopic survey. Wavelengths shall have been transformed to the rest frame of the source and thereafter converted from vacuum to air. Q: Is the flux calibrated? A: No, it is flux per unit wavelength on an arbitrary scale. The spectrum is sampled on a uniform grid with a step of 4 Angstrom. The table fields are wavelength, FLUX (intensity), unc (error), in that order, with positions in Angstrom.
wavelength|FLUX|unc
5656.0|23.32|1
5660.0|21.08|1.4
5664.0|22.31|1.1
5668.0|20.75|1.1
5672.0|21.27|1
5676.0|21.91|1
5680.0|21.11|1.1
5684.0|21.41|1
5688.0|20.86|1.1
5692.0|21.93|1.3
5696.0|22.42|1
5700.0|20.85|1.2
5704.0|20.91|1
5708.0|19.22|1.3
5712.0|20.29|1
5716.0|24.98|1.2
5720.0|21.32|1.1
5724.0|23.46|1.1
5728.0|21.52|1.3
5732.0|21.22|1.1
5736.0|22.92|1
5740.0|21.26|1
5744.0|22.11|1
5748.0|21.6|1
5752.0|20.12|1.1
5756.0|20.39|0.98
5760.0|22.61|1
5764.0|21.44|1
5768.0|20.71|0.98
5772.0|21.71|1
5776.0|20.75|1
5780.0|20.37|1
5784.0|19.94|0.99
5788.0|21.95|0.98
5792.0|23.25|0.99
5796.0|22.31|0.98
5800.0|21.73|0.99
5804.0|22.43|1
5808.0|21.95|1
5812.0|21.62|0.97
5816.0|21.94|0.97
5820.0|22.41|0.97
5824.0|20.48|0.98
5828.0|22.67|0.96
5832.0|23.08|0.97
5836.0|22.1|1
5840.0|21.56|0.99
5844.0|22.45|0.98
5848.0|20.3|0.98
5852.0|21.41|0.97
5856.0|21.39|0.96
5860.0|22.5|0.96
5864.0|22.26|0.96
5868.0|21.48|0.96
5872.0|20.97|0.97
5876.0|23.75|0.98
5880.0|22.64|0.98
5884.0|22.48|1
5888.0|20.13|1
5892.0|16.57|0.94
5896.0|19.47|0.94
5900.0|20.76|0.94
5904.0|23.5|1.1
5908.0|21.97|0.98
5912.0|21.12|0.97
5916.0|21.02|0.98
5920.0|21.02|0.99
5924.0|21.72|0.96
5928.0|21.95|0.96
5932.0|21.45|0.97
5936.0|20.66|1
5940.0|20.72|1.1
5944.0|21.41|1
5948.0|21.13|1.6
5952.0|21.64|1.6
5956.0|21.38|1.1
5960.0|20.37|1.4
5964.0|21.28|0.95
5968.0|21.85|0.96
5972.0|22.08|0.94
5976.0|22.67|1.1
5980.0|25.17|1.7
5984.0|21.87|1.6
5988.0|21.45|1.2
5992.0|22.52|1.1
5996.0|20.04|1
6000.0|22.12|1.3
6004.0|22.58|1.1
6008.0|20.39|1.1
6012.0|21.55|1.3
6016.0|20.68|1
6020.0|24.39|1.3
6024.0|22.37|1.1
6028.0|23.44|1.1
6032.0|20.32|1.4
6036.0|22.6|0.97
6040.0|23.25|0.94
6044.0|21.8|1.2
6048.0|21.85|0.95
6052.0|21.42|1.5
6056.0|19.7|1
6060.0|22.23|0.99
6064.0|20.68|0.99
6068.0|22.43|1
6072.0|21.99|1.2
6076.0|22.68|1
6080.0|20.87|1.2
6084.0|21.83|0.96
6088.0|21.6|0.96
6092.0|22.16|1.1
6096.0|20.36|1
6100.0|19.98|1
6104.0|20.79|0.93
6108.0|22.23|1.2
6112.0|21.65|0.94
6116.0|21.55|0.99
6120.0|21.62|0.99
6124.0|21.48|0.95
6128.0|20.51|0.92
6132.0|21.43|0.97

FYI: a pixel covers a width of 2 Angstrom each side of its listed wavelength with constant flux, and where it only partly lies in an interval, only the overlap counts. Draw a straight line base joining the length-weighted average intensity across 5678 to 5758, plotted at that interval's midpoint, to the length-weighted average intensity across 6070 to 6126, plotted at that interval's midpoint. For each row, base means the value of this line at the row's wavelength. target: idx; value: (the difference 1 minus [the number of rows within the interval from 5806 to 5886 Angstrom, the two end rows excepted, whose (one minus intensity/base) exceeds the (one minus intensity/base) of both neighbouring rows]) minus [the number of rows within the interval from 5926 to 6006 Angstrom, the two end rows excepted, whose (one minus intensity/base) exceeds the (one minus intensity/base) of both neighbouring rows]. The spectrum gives -10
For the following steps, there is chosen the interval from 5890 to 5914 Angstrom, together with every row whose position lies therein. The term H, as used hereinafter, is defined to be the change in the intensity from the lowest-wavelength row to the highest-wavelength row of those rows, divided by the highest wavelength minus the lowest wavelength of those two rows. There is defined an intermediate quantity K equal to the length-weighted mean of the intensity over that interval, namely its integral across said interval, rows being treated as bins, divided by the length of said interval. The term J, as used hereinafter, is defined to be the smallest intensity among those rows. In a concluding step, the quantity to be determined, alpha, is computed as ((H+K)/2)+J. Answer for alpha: 27.0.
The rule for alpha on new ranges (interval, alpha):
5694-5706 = 31.5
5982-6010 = 30.8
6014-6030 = 32.2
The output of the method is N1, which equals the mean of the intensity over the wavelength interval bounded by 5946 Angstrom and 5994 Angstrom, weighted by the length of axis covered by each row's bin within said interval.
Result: 22.0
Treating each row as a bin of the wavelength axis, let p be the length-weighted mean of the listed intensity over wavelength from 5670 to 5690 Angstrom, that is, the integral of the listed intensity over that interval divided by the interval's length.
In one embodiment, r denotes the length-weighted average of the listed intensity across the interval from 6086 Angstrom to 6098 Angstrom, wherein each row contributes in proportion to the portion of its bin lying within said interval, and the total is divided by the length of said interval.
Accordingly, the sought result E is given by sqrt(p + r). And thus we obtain 6.53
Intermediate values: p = 21.3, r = 21.4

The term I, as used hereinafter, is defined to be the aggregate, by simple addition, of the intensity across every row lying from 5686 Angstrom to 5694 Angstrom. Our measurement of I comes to 42.8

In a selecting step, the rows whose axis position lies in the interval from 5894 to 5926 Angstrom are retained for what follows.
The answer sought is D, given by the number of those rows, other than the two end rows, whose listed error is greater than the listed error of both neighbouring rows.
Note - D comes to 2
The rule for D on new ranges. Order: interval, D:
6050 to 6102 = 3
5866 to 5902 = 0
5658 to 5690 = 1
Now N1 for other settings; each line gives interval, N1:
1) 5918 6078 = 21.8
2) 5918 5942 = 21.3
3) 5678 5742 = 21.6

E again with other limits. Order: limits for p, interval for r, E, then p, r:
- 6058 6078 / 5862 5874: 6.60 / 22.0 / 21.6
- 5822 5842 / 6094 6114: 6.56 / 22.0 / 21.0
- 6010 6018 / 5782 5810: 6.56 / 21.1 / 21.9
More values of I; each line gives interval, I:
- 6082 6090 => 43.4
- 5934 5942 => 41.4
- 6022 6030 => 45.8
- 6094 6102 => 40.3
